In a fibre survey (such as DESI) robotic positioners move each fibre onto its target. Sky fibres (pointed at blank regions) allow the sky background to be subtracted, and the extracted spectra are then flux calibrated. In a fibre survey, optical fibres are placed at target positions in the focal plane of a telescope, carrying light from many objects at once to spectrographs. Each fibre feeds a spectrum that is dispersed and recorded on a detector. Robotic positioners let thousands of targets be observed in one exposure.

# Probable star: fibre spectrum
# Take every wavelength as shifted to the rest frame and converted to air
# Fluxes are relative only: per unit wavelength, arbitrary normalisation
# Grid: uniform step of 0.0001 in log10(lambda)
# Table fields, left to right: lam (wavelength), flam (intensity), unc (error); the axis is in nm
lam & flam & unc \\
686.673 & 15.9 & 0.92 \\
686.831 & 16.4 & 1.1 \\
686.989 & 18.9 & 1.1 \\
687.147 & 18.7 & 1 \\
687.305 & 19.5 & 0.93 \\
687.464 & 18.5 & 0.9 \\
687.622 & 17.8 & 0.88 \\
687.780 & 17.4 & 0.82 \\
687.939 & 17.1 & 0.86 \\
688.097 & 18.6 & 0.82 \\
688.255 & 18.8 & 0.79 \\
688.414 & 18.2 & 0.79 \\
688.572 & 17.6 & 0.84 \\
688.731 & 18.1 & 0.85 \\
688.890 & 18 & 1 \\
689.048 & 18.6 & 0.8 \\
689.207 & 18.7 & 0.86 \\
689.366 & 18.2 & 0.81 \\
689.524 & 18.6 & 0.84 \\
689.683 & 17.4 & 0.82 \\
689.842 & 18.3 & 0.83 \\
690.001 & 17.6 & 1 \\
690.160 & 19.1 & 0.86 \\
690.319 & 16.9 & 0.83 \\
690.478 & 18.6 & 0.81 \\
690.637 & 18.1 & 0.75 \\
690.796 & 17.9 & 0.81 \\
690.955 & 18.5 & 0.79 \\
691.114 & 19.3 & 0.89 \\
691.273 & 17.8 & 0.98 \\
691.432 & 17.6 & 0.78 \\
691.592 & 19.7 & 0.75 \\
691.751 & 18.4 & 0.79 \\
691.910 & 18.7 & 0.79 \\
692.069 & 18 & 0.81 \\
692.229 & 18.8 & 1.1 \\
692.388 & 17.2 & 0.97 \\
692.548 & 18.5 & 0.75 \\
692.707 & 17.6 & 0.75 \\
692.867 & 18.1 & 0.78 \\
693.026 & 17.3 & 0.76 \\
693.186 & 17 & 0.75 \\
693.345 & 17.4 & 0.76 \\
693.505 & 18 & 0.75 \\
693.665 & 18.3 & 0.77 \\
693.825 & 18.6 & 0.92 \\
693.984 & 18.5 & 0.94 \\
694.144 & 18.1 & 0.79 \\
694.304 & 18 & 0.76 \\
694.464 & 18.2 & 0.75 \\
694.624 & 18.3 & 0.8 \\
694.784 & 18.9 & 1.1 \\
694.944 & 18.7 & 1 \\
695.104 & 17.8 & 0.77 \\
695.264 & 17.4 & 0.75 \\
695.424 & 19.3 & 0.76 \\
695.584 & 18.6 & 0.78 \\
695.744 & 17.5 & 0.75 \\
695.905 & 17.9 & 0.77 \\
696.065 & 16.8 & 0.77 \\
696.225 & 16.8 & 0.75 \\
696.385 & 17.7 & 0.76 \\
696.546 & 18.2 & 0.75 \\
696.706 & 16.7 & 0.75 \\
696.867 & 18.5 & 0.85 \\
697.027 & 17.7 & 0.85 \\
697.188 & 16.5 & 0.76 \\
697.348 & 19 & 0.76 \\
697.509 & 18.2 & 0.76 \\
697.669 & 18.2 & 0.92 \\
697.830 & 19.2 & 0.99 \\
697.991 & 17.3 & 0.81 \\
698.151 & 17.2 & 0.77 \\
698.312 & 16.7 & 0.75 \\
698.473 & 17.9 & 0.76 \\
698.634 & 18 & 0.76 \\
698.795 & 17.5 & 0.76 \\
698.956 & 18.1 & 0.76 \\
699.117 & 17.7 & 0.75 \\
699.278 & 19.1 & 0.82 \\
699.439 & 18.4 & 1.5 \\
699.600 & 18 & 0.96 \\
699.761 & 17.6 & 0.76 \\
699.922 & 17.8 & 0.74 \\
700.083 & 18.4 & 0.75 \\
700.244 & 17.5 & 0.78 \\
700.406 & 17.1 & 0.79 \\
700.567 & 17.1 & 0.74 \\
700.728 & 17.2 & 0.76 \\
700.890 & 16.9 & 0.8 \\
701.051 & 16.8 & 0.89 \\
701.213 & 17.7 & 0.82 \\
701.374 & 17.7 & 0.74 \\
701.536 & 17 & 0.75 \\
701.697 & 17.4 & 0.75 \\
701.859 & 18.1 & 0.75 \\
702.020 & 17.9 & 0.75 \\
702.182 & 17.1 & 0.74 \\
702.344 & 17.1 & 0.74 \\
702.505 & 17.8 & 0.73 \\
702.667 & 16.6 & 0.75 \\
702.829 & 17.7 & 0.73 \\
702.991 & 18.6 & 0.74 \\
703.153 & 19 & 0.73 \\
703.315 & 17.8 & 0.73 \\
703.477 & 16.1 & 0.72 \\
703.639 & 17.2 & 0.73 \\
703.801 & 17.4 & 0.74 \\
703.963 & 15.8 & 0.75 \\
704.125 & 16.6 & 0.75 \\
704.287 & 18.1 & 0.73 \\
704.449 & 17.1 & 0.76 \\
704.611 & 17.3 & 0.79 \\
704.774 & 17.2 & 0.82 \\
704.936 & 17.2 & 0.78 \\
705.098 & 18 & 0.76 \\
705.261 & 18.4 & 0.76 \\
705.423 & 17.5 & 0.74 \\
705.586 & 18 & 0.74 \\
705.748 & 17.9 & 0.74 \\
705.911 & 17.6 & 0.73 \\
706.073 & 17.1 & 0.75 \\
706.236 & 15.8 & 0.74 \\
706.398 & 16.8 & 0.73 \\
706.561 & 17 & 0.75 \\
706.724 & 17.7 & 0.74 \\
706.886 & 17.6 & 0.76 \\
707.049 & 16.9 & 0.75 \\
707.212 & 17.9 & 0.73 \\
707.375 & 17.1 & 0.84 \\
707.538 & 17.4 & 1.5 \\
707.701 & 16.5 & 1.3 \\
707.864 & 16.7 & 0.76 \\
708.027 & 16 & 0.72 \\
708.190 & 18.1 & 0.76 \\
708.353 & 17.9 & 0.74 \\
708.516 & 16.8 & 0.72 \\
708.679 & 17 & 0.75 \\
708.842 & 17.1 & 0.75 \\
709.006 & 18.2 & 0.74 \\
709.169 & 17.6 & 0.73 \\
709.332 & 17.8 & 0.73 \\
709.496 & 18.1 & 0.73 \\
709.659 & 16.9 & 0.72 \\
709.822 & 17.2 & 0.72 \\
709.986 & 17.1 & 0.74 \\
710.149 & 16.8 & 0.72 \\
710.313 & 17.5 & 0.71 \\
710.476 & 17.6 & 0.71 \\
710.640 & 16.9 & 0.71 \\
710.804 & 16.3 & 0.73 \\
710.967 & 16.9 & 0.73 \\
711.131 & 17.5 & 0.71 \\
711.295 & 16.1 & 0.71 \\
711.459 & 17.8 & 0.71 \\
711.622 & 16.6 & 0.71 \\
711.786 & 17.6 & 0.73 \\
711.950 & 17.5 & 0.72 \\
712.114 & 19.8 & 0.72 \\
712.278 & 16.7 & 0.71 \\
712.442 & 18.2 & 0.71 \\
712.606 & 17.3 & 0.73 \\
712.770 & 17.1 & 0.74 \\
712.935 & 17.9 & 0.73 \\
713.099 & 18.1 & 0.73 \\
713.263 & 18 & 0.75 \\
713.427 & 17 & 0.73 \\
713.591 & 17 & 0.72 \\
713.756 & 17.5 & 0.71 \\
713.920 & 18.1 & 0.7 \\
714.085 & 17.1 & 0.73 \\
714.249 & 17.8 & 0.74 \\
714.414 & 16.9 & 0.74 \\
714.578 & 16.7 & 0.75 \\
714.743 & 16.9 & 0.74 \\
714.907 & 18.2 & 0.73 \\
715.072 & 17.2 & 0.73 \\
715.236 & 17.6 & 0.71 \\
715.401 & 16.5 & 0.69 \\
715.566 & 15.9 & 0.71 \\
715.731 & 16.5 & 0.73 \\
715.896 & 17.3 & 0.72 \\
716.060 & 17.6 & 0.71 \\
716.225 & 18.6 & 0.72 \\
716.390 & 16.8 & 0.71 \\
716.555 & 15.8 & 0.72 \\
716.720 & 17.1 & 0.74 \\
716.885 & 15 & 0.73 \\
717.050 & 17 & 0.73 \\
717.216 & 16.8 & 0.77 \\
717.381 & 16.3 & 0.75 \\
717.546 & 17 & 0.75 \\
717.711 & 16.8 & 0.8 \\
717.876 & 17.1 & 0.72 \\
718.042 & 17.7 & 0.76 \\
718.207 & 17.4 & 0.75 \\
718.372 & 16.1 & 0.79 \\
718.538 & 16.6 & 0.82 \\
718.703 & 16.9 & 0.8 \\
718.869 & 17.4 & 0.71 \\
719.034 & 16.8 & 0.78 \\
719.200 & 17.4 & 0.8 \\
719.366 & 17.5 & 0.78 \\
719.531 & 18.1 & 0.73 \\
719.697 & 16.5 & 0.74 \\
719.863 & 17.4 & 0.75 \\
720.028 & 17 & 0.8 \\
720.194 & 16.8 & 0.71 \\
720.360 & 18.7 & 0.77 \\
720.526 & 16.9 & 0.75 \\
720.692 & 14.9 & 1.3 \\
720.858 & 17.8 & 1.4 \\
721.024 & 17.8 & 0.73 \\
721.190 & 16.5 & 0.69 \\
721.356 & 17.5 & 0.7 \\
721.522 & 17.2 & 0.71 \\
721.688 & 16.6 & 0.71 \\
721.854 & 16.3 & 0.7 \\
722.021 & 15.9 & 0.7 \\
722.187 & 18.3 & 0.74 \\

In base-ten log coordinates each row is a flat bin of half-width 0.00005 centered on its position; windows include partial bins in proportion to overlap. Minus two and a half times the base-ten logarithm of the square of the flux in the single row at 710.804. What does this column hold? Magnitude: -6.06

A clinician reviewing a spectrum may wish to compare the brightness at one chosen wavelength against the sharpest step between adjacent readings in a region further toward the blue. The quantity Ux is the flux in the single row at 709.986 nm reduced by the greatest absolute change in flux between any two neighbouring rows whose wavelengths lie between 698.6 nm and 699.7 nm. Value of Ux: 15.7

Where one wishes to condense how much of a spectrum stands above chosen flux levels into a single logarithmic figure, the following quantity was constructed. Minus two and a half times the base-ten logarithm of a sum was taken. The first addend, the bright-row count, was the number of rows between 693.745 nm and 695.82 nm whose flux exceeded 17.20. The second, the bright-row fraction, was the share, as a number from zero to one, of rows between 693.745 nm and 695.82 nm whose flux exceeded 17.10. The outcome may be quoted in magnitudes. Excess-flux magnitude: -2.9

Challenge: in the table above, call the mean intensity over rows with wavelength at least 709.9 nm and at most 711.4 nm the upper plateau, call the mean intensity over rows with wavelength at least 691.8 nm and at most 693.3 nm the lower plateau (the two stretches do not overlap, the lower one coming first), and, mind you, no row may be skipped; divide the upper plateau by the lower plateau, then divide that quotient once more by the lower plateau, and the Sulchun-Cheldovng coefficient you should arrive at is 0.0529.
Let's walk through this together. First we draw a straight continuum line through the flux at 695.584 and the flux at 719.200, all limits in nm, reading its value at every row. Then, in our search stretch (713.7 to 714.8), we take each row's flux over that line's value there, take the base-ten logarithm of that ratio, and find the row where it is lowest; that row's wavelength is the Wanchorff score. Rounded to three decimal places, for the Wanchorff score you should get 714.578 nm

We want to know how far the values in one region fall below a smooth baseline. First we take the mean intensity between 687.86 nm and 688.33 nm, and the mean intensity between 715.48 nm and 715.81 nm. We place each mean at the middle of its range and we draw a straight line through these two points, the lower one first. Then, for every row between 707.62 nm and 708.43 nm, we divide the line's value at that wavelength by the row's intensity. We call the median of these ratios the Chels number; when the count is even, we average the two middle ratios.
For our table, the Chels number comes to 1.003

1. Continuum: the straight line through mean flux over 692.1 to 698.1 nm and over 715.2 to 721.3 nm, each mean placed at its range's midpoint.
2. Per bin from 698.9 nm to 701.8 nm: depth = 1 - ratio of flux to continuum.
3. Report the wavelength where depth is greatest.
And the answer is 701.051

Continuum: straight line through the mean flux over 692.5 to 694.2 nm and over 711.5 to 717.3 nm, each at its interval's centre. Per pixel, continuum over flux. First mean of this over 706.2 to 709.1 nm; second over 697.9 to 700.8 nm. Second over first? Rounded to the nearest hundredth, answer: 0.98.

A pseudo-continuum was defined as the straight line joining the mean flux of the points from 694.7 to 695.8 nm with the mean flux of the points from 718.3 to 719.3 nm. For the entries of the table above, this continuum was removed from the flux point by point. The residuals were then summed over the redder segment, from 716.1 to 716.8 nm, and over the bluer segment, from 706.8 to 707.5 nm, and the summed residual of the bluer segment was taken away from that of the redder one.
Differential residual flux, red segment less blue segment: 1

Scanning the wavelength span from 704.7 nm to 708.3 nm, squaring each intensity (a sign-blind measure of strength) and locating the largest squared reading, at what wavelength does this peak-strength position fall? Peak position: 705.261 nm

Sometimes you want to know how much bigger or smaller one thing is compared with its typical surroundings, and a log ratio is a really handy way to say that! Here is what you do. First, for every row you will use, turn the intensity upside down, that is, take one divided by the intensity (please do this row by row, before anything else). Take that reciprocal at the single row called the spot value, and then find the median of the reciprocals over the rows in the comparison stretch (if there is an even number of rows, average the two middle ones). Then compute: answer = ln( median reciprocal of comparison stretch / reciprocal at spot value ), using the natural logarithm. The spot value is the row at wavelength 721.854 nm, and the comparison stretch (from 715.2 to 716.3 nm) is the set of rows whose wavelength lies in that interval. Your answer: -0.06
